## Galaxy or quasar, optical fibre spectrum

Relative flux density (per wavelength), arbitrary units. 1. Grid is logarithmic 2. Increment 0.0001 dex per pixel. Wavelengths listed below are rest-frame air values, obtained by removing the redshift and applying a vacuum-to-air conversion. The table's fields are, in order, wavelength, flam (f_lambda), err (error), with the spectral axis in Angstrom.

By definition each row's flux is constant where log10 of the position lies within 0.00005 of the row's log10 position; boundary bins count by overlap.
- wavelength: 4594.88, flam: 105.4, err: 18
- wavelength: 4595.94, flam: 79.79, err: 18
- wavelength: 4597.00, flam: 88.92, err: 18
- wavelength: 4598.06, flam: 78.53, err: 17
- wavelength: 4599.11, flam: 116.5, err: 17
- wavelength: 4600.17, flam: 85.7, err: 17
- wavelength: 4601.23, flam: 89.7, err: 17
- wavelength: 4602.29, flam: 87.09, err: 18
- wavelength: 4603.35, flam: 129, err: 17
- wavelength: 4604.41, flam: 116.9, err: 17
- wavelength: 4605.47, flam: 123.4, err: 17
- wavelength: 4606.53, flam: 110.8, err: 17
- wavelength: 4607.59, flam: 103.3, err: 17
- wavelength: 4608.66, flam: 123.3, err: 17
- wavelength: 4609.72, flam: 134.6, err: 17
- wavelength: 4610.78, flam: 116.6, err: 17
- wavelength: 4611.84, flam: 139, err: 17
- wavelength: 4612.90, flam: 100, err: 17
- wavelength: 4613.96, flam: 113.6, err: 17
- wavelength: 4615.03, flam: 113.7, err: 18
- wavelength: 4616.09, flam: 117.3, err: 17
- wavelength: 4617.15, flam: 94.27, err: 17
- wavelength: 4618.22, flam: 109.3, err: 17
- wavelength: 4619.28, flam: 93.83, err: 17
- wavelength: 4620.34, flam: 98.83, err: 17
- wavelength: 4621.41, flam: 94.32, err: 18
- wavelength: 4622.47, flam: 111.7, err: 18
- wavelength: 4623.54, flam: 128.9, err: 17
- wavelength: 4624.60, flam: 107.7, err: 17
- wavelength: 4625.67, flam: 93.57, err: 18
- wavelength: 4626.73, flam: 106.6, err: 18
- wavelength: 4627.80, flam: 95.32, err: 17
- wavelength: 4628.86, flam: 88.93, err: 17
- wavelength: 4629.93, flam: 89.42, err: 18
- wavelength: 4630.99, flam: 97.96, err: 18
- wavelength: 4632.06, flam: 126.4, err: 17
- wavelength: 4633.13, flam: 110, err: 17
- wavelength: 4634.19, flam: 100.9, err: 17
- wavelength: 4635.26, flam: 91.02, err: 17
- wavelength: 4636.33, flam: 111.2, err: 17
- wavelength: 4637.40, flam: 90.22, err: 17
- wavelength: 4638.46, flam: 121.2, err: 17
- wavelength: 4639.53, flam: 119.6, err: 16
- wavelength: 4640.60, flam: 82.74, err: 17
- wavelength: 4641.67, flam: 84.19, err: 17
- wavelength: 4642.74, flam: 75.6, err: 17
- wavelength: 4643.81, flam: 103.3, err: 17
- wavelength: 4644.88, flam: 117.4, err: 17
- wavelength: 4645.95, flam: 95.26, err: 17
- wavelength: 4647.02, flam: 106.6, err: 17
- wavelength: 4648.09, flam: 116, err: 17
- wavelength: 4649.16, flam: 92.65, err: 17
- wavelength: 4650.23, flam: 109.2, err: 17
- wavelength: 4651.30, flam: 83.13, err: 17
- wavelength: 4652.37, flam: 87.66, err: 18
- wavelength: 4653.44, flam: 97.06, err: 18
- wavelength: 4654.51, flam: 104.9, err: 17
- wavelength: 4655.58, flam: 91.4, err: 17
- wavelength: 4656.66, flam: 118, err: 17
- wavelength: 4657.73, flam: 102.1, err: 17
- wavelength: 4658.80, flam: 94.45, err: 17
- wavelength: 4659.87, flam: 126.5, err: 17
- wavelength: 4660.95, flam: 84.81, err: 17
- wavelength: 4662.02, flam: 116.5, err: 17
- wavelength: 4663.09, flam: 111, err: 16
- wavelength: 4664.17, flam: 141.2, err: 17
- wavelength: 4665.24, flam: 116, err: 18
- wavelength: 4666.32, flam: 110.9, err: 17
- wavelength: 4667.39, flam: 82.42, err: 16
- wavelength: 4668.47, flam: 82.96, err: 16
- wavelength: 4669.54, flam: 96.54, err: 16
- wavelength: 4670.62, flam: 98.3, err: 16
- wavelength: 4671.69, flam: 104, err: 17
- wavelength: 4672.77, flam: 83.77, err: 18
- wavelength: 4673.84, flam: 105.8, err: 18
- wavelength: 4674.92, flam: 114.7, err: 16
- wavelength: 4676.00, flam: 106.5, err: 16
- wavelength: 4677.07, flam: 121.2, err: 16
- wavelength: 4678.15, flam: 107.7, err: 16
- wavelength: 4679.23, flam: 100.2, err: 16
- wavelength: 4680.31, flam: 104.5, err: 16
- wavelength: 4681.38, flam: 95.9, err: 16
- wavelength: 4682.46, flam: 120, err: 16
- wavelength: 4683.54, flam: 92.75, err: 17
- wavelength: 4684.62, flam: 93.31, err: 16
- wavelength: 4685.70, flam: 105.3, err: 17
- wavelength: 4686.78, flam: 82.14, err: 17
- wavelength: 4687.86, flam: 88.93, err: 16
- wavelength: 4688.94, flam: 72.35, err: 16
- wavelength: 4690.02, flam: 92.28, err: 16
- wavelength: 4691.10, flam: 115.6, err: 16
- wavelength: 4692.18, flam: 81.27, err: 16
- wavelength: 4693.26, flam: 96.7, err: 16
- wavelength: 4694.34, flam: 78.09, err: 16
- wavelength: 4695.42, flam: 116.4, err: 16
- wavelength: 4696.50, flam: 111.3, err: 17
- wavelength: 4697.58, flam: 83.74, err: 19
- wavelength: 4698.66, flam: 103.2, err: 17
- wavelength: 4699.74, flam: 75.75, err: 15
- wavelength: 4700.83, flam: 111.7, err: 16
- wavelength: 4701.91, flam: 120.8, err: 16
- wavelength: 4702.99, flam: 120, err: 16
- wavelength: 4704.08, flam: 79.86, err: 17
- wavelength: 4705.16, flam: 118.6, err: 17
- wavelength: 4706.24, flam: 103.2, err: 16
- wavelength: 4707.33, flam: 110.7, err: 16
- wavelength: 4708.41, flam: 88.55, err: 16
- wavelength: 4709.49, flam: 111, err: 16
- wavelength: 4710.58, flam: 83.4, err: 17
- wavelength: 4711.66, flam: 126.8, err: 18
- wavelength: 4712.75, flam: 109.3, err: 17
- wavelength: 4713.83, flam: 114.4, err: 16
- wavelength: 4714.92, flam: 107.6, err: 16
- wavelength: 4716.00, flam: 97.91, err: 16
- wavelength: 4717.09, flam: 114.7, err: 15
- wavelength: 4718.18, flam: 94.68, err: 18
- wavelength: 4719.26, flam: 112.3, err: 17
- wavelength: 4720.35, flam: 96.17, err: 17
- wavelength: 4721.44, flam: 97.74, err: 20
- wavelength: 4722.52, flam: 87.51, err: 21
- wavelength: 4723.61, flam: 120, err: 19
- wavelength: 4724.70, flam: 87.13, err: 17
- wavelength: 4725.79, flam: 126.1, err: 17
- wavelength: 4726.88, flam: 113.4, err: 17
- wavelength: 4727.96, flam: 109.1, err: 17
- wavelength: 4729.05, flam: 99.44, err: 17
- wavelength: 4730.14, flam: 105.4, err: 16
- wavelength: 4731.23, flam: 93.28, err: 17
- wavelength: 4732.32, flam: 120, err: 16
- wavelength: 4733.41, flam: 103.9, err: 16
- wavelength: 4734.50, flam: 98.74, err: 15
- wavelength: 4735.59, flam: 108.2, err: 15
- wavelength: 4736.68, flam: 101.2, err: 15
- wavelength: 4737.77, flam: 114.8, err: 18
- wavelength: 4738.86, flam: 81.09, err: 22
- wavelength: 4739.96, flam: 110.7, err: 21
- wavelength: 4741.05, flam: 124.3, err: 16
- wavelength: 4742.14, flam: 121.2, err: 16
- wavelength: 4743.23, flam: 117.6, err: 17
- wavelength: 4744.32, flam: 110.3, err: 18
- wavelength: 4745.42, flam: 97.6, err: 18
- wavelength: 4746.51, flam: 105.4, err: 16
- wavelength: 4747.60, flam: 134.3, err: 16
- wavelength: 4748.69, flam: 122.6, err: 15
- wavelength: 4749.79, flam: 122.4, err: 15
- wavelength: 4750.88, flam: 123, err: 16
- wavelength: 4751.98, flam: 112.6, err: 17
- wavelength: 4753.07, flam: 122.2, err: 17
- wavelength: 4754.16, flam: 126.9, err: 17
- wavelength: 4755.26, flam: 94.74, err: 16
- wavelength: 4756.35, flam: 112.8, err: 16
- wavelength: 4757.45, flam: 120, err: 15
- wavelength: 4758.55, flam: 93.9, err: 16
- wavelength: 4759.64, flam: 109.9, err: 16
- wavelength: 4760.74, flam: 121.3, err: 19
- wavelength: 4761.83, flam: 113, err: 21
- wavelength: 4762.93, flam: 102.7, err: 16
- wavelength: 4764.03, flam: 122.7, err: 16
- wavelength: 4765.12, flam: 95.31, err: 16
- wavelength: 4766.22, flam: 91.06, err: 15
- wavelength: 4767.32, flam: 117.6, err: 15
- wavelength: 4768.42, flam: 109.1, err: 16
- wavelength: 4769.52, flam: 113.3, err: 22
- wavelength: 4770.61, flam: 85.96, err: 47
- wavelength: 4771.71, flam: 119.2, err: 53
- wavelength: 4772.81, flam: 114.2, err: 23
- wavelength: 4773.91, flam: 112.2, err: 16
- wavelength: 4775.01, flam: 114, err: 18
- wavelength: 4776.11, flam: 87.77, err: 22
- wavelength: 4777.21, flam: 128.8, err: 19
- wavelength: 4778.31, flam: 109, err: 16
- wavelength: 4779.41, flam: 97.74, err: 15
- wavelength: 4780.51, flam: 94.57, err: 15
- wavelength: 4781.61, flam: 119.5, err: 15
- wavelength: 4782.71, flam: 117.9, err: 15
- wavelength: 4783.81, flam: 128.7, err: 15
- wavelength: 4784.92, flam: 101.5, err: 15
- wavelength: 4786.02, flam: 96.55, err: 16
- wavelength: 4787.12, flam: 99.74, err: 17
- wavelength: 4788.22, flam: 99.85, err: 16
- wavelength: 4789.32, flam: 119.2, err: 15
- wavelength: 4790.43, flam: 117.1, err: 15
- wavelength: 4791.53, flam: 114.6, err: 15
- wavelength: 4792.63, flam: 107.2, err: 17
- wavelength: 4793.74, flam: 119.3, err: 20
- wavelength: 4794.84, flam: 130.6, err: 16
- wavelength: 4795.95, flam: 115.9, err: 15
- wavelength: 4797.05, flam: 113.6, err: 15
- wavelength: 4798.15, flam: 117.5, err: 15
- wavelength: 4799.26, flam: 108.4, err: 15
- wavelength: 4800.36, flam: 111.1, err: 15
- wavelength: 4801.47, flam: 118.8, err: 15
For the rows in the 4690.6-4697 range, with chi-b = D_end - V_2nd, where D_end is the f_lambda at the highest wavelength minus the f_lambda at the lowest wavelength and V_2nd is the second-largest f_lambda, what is -120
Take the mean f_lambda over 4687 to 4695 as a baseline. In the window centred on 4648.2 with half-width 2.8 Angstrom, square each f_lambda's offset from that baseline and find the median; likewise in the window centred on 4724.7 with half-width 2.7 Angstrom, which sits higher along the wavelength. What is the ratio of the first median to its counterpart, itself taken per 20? 0.026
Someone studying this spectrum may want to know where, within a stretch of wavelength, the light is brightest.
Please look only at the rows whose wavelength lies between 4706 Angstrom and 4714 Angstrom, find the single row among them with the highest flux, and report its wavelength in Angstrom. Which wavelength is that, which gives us 4711.66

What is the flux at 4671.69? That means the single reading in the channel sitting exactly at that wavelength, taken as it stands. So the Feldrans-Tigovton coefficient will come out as 104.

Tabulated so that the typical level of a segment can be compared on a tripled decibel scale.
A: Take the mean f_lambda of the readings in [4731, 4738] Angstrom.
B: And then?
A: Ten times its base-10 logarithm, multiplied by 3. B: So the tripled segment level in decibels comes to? 60.7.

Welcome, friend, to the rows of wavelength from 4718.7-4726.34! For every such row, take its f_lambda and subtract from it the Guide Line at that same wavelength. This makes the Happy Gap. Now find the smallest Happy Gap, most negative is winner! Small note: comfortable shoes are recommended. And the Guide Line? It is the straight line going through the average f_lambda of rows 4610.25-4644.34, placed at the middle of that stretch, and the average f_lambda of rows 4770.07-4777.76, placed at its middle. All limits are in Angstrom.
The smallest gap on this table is -20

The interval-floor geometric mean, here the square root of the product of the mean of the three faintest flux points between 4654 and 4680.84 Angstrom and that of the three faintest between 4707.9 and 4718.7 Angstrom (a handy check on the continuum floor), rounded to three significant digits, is 85.9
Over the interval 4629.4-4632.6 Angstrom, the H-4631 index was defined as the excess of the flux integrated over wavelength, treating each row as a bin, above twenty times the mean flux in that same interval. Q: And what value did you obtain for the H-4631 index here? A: -1757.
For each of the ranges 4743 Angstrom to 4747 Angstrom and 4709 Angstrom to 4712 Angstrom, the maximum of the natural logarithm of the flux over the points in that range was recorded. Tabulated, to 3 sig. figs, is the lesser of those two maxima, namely 4.77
